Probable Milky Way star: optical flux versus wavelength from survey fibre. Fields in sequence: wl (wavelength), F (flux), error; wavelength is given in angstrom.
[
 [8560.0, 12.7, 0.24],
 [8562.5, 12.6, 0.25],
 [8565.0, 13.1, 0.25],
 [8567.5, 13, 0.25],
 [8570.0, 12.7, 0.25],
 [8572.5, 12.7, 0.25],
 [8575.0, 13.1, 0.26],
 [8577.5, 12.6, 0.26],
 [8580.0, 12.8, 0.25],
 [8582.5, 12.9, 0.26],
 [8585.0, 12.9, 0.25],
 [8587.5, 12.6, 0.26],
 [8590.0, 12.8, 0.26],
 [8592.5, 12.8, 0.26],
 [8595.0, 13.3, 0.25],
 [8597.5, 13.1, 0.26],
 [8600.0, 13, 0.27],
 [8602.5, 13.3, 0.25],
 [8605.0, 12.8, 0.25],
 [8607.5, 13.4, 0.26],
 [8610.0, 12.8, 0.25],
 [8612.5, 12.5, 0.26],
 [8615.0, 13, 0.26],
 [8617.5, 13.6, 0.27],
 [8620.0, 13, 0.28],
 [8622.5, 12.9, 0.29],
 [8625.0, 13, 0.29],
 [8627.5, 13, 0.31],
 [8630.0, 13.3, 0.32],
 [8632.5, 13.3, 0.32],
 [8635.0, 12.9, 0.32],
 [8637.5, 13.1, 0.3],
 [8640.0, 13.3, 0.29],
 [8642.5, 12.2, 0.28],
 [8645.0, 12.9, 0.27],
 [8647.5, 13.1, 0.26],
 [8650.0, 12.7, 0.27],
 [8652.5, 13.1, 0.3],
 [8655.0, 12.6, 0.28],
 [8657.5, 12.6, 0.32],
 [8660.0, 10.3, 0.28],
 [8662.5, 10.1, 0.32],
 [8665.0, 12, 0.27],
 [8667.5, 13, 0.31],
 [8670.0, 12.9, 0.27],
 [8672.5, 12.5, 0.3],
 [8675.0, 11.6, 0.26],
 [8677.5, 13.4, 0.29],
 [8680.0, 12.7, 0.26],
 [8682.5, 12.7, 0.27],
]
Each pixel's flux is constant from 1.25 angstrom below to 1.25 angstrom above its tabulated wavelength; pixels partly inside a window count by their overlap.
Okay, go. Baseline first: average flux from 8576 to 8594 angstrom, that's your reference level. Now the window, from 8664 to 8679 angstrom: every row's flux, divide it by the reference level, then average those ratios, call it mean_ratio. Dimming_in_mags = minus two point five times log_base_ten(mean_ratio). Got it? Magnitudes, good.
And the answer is 0.018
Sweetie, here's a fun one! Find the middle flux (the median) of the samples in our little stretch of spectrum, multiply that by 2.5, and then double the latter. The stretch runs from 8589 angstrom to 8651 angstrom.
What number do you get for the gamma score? 65.0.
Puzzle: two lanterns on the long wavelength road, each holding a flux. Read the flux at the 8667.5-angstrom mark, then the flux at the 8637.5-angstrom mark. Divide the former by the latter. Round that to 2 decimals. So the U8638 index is 0.99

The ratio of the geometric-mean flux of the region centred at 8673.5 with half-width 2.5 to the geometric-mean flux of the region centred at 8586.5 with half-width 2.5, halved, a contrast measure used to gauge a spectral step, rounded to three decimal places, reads 0.472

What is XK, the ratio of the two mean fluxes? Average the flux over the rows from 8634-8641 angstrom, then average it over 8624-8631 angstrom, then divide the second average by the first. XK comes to 1.000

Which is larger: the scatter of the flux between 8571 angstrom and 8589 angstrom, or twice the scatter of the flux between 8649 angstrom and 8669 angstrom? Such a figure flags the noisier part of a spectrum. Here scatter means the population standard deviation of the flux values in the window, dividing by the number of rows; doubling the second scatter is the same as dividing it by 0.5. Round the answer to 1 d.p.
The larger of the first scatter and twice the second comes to 2.2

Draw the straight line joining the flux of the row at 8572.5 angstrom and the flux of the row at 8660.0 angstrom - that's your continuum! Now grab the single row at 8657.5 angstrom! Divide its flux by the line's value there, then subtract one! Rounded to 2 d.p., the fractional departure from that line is 0.22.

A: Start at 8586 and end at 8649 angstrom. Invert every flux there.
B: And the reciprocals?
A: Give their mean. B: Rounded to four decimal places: 0.0770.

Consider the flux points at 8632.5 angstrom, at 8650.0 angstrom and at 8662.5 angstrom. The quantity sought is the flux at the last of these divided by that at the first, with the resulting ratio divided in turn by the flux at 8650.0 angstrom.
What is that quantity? 0.060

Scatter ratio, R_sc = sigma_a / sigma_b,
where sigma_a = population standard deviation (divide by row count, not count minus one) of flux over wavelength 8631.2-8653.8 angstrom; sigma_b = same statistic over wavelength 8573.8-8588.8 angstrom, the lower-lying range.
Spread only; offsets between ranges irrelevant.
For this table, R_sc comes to 1.8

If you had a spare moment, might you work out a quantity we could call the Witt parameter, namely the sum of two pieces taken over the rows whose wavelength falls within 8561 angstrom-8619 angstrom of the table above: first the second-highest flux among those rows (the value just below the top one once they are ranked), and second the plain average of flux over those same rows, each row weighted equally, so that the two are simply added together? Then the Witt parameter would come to 26.3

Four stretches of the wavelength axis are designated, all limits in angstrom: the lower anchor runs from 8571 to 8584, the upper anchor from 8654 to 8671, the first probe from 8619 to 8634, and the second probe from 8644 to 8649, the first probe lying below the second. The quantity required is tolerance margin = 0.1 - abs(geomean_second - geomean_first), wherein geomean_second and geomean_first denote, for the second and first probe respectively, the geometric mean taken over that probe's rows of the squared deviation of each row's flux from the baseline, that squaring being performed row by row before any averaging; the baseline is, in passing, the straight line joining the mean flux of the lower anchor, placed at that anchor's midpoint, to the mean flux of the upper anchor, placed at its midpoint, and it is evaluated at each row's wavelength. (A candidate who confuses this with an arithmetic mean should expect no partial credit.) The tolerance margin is -0.1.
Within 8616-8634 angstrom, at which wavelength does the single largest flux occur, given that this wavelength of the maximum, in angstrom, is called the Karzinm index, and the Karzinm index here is 8617.5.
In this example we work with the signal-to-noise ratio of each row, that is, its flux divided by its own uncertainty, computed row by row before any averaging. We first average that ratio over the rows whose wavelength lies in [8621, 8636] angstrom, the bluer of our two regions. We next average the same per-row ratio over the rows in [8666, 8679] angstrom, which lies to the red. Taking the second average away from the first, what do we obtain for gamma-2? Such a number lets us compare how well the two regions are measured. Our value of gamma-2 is -2.0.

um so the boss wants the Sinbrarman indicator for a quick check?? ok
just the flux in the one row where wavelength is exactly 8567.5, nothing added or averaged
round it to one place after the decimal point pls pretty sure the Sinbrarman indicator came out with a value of 13.0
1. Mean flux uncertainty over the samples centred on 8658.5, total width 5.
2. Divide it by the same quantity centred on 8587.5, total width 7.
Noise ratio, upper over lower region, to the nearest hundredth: 1.17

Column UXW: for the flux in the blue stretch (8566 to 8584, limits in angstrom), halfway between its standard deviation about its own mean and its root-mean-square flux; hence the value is 6.50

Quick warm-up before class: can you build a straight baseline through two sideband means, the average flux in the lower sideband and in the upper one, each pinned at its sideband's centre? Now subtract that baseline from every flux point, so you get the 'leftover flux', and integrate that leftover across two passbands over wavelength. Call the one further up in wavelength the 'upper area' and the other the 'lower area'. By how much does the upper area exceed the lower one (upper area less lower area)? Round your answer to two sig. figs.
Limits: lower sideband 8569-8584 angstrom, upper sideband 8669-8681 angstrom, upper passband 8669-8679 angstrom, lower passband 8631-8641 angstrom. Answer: -4.8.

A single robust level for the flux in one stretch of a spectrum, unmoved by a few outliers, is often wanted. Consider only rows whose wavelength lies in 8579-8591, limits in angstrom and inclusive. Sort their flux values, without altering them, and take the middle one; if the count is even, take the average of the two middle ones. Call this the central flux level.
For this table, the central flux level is 12.80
